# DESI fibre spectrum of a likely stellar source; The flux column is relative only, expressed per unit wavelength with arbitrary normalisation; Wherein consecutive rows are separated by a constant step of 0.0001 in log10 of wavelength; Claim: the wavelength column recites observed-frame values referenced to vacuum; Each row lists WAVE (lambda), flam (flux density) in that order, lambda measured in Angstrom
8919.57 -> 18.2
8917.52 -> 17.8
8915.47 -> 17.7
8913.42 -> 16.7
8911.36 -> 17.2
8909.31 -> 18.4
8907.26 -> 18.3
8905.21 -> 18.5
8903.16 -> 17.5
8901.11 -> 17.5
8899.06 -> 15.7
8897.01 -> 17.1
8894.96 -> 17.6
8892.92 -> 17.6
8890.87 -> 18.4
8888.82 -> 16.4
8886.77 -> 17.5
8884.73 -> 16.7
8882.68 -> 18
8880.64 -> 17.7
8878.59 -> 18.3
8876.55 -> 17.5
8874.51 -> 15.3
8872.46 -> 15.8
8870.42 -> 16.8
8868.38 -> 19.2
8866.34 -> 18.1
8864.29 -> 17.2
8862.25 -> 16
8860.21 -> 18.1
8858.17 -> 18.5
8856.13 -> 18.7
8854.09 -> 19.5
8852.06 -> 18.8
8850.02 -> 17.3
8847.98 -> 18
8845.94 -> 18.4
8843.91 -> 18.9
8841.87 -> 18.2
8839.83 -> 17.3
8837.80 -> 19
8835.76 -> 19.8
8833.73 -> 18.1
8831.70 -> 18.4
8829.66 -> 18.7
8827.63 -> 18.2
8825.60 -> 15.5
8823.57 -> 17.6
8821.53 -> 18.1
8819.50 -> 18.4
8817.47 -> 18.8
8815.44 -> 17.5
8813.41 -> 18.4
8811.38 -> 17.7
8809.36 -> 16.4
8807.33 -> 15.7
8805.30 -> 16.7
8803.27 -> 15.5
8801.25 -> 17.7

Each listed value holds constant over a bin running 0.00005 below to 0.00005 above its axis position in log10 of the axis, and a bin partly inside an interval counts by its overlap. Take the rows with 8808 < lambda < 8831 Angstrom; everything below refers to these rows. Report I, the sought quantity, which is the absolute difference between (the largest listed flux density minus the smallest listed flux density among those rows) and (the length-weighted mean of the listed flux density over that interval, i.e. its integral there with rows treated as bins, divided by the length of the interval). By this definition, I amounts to 14.43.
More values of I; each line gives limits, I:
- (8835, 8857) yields 16.02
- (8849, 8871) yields 14.54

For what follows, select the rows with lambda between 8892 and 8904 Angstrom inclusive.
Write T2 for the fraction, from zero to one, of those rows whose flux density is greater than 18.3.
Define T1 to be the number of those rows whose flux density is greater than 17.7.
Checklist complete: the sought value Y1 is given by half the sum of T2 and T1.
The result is 0.0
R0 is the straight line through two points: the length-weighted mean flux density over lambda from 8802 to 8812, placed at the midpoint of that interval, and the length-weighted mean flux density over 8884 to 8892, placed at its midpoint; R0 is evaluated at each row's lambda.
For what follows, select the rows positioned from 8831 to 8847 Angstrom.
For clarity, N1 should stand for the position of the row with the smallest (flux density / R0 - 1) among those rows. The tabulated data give 8839.83 Angstrom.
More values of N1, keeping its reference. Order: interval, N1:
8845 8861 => 8850.02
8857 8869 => 8862.25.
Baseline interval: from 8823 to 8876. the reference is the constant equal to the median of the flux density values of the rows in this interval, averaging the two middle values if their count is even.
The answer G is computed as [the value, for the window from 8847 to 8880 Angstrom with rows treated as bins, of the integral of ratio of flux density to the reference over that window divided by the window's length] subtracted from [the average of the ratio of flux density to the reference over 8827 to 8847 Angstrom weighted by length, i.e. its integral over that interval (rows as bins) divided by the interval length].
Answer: 0.045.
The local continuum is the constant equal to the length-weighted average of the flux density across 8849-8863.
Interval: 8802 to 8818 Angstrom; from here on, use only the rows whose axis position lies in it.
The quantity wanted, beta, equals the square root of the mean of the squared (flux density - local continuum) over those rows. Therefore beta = 1.57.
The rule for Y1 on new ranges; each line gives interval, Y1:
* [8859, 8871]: 1.6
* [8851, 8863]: 2.8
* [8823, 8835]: 2.2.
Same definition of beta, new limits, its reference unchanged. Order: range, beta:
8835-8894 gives 1.14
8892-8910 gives 1.00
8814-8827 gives 1.18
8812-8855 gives 0.88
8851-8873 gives 1.24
